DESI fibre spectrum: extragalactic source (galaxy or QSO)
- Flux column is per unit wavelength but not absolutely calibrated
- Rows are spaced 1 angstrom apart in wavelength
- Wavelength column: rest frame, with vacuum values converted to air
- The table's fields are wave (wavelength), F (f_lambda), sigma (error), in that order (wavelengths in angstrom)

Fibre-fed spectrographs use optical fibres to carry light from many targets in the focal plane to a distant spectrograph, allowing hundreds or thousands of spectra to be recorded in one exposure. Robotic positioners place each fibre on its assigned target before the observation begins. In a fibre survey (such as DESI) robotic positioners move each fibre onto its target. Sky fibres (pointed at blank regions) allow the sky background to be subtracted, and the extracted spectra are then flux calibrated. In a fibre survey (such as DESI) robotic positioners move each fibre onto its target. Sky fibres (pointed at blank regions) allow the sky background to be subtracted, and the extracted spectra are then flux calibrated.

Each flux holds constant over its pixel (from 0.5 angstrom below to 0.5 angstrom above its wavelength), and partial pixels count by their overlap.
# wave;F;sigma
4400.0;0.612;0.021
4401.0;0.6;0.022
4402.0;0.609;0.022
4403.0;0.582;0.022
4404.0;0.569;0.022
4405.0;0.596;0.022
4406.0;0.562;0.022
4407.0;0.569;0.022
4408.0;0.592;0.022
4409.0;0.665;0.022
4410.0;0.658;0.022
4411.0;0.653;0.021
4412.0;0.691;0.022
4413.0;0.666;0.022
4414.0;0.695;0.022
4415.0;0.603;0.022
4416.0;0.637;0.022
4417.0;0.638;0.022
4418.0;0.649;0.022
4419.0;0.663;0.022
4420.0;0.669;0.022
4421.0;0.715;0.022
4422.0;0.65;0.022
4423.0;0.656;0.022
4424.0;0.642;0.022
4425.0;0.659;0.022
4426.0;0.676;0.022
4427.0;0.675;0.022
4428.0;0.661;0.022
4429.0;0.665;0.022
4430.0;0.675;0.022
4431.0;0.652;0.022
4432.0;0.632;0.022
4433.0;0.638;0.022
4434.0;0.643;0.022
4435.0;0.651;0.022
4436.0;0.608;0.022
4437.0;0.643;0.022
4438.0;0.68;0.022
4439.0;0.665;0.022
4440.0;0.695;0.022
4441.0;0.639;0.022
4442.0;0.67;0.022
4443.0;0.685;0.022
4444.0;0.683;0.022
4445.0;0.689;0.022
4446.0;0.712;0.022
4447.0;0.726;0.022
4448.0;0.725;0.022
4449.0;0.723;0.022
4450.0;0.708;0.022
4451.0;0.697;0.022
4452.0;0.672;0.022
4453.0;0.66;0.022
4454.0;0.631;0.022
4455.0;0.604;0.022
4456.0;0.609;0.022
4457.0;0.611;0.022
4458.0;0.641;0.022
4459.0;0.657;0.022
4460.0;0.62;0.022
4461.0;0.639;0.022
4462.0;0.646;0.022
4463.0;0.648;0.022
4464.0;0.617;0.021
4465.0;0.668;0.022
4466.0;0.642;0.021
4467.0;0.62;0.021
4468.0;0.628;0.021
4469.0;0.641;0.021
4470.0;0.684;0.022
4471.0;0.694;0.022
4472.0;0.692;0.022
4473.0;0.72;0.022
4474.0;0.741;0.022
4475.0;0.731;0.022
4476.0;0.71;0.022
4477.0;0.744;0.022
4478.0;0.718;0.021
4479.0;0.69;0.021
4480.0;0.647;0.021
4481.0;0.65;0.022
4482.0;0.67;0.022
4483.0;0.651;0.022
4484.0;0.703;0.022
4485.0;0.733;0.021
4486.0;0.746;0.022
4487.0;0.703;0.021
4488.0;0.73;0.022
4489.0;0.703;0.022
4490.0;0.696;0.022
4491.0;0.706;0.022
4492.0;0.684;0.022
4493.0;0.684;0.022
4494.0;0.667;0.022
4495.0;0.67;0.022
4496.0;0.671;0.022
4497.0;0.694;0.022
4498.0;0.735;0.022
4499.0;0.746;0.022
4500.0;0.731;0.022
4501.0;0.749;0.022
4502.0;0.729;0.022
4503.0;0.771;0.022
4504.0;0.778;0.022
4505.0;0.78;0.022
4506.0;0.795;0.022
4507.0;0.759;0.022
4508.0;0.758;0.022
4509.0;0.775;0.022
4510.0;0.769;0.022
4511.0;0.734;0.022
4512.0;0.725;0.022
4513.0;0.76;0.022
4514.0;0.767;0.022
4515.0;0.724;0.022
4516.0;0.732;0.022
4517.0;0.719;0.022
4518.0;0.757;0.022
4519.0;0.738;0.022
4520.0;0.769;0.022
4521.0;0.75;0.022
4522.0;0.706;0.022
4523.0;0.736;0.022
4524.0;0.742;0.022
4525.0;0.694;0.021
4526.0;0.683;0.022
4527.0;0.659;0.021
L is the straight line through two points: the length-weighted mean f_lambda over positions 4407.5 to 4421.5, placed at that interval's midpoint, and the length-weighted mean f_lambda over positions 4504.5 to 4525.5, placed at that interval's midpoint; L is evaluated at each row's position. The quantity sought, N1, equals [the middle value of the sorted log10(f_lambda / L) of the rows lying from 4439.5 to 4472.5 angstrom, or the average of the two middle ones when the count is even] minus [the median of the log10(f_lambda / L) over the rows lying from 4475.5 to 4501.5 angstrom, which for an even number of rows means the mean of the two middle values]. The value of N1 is -0.009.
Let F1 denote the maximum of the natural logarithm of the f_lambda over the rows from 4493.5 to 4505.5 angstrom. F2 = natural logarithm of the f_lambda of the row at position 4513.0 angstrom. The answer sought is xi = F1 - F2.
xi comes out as 0.026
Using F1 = -0.25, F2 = -0.27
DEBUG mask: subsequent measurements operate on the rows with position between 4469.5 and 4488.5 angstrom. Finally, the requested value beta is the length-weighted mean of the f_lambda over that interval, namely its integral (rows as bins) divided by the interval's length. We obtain 0.70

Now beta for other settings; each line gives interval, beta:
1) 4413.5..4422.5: 0.66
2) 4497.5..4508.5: 0.76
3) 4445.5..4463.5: 0.66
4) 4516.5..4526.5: 0.73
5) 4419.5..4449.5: 0.67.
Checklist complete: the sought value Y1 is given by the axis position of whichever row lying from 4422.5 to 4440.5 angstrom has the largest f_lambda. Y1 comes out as 4440.0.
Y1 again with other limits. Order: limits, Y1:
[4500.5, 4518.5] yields 4506.0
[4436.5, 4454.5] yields 4447.0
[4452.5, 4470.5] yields 4470.0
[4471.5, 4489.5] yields 4486.0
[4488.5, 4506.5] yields 4506.0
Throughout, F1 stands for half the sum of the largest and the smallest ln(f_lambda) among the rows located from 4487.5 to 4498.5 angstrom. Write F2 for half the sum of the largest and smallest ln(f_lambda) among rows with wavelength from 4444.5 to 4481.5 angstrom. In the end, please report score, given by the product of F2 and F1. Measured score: 0.143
